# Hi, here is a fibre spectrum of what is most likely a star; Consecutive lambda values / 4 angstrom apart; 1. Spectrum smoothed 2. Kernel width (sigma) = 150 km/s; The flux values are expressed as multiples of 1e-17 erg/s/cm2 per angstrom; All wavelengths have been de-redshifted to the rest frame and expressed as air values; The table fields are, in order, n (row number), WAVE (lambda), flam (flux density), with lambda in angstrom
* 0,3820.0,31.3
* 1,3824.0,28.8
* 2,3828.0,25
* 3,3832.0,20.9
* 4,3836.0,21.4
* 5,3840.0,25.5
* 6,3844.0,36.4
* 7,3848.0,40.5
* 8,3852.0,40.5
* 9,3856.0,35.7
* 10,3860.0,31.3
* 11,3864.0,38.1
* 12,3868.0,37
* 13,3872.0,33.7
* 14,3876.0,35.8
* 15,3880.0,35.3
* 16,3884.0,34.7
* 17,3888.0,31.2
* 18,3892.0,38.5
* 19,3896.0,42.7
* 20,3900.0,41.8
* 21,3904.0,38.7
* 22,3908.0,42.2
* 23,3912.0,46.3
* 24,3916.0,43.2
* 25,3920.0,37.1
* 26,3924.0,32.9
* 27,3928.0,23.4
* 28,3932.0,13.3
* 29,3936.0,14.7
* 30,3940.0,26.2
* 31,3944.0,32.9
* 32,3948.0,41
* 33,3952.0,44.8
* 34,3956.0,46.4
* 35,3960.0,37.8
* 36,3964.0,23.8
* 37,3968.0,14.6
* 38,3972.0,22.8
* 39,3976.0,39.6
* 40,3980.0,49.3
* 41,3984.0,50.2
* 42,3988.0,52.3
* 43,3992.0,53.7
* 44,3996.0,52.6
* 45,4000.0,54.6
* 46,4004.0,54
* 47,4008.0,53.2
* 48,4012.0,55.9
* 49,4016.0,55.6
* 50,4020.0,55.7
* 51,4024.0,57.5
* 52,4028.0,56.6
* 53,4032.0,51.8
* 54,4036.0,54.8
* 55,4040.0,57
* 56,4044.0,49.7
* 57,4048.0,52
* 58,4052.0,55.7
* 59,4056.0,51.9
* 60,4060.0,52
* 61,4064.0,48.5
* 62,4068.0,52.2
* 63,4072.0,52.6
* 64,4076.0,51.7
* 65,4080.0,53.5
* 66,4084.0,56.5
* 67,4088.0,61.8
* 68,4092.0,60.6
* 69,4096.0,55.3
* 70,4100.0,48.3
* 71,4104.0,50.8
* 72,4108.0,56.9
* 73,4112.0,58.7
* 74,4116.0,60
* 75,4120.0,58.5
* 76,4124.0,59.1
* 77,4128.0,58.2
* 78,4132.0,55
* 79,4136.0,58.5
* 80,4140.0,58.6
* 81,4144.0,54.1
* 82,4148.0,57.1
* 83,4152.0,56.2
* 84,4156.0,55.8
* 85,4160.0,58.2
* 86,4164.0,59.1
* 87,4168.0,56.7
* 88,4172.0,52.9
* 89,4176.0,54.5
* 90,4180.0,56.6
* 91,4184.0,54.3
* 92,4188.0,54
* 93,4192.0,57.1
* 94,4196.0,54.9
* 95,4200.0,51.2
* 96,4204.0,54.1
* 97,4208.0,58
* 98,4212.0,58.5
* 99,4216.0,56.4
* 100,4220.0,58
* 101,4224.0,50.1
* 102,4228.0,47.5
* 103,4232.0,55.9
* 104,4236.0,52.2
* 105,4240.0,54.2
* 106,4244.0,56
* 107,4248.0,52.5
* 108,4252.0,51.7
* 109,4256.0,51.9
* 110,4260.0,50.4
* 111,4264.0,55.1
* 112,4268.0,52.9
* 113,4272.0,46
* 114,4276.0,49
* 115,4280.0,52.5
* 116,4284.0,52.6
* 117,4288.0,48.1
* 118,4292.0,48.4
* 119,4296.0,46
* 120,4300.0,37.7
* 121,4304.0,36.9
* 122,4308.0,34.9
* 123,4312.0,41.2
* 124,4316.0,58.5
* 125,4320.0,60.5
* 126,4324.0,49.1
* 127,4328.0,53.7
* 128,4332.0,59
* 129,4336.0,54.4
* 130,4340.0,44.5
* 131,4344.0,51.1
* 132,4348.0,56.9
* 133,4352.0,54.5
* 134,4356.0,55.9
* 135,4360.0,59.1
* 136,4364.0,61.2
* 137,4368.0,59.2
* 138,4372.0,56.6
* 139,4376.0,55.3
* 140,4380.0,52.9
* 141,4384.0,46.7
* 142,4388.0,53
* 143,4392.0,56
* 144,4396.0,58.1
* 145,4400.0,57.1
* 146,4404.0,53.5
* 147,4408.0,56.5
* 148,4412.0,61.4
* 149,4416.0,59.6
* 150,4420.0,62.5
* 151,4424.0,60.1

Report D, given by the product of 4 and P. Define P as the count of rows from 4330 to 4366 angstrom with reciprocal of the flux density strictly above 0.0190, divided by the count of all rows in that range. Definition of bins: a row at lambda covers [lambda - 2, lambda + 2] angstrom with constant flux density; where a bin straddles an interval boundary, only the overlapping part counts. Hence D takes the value 0.9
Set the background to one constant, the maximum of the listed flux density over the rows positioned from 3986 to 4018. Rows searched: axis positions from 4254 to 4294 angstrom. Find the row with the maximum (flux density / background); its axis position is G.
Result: 4264.0 angstrom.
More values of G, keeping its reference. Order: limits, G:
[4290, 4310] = 4292.0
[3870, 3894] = 3892.0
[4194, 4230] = 4212.0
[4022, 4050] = 4024.0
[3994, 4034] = 4024.0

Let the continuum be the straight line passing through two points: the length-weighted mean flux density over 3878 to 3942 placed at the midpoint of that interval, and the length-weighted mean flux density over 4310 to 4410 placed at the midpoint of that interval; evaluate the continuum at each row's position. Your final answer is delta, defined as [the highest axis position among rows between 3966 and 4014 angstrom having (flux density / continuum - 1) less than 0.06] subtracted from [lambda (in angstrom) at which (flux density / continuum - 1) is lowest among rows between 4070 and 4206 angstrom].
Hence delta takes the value 228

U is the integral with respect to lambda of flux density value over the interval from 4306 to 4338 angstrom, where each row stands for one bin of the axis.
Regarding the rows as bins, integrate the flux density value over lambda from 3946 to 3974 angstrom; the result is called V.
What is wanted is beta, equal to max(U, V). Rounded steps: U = 1645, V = 925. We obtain 1645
